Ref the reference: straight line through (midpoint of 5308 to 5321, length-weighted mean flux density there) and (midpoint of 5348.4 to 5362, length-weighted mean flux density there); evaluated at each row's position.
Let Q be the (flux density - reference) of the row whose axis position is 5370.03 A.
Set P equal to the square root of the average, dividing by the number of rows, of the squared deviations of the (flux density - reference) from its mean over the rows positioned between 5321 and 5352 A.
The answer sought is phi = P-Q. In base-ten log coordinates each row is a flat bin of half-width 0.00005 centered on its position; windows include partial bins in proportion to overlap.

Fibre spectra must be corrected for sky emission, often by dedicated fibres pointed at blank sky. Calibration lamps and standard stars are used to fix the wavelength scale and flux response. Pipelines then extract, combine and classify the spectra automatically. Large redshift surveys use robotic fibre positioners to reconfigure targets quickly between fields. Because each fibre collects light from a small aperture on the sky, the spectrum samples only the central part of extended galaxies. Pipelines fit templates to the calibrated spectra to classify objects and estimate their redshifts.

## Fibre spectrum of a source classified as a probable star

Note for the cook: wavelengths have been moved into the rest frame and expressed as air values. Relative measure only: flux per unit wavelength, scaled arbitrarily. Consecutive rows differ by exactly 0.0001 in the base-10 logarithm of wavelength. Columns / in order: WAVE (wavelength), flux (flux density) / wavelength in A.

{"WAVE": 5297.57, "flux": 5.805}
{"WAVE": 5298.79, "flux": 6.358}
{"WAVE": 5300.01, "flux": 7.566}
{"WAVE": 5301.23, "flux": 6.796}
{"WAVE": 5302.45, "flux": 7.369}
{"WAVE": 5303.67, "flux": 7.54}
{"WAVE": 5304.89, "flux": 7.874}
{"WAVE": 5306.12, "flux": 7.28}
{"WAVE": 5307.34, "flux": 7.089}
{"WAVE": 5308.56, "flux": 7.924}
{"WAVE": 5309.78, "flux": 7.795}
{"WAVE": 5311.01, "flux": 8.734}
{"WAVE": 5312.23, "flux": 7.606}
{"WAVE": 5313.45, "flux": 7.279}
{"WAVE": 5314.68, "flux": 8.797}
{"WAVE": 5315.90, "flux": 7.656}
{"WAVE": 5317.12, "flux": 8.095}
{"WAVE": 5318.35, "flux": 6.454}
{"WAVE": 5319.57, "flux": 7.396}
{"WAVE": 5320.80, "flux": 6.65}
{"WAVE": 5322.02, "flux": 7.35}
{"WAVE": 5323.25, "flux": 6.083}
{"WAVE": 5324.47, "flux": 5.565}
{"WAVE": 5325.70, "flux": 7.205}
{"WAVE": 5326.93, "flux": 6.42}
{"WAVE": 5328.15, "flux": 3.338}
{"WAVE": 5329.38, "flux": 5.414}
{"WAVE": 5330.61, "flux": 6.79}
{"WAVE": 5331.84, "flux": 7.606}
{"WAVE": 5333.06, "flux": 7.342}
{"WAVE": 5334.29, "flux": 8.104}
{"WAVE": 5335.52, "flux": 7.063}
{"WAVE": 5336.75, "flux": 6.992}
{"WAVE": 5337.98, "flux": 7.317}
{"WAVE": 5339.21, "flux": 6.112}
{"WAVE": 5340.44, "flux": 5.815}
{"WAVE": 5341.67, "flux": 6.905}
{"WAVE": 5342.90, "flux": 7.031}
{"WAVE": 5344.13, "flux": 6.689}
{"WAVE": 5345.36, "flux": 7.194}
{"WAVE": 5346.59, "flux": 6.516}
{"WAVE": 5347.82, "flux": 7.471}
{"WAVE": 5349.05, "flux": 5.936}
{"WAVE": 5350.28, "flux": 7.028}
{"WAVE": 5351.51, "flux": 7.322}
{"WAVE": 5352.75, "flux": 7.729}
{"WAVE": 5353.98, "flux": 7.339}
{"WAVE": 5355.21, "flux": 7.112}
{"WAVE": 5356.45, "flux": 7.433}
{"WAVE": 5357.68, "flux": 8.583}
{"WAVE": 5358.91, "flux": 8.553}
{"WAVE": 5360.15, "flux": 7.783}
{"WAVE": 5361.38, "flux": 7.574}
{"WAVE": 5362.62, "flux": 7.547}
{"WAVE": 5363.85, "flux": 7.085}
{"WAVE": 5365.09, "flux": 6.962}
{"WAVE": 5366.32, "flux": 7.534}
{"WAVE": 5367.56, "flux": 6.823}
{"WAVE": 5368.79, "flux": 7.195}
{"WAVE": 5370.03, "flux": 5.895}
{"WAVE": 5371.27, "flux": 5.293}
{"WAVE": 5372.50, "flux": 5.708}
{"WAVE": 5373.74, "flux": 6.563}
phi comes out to 2.5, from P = 0.96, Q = -1.5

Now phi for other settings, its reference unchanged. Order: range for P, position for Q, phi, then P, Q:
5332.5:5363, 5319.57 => 1.0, 0.69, -0.3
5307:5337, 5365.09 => 1.6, 1.10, -0.5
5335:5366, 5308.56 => 0.5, 0.67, 0.2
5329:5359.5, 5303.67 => 1.0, 0.77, -0.2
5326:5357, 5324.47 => 3.0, 0.96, -2.1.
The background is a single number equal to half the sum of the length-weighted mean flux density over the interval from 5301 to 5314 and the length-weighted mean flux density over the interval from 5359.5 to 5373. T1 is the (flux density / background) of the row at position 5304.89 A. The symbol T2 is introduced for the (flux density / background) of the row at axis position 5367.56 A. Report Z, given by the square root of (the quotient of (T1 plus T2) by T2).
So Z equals 1.47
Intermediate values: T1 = 1.09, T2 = 0.94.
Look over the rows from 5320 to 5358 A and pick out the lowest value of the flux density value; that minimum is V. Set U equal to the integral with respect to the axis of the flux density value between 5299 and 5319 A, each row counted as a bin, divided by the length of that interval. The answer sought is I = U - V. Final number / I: 4.3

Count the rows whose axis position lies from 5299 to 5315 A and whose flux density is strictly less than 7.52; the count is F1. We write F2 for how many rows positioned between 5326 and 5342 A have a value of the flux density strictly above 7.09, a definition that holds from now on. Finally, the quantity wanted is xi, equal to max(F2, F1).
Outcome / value 5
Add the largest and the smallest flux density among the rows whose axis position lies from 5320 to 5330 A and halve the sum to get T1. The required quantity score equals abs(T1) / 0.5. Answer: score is 10.7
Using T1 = 5.3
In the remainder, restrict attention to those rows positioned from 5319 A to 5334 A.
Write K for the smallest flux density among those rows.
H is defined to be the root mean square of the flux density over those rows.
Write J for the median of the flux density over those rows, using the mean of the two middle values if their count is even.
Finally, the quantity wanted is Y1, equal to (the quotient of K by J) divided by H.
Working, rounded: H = 6.5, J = 6.7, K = 3.338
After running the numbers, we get 0.076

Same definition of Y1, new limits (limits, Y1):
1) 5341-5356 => 0.119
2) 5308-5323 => 0.110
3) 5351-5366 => 0.122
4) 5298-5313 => 0.112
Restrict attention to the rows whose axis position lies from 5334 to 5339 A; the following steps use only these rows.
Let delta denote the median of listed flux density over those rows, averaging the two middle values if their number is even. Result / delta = 7.19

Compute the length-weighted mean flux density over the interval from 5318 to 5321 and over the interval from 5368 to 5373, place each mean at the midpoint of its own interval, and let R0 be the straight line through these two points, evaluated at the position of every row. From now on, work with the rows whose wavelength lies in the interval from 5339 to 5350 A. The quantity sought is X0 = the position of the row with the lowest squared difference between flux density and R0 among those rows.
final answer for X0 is 5346.59 A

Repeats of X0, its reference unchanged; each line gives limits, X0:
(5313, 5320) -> 5313.45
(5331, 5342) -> 5341.67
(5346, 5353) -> 5346.59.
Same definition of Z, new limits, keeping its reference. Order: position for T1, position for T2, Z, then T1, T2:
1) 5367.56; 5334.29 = 1.36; 0.94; 1.12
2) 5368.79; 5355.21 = 1.42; 0.99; 0.98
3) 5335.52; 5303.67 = 1.39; 0.98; 1.04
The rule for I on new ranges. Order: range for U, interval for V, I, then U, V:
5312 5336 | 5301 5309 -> 0.1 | 6.9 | 6.796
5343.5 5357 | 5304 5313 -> 0.0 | 7.1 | 7.089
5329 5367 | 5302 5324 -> 1.1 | 7.2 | 6.083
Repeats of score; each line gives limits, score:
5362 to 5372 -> 12.8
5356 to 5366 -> 15.5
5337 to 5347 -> 13.1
